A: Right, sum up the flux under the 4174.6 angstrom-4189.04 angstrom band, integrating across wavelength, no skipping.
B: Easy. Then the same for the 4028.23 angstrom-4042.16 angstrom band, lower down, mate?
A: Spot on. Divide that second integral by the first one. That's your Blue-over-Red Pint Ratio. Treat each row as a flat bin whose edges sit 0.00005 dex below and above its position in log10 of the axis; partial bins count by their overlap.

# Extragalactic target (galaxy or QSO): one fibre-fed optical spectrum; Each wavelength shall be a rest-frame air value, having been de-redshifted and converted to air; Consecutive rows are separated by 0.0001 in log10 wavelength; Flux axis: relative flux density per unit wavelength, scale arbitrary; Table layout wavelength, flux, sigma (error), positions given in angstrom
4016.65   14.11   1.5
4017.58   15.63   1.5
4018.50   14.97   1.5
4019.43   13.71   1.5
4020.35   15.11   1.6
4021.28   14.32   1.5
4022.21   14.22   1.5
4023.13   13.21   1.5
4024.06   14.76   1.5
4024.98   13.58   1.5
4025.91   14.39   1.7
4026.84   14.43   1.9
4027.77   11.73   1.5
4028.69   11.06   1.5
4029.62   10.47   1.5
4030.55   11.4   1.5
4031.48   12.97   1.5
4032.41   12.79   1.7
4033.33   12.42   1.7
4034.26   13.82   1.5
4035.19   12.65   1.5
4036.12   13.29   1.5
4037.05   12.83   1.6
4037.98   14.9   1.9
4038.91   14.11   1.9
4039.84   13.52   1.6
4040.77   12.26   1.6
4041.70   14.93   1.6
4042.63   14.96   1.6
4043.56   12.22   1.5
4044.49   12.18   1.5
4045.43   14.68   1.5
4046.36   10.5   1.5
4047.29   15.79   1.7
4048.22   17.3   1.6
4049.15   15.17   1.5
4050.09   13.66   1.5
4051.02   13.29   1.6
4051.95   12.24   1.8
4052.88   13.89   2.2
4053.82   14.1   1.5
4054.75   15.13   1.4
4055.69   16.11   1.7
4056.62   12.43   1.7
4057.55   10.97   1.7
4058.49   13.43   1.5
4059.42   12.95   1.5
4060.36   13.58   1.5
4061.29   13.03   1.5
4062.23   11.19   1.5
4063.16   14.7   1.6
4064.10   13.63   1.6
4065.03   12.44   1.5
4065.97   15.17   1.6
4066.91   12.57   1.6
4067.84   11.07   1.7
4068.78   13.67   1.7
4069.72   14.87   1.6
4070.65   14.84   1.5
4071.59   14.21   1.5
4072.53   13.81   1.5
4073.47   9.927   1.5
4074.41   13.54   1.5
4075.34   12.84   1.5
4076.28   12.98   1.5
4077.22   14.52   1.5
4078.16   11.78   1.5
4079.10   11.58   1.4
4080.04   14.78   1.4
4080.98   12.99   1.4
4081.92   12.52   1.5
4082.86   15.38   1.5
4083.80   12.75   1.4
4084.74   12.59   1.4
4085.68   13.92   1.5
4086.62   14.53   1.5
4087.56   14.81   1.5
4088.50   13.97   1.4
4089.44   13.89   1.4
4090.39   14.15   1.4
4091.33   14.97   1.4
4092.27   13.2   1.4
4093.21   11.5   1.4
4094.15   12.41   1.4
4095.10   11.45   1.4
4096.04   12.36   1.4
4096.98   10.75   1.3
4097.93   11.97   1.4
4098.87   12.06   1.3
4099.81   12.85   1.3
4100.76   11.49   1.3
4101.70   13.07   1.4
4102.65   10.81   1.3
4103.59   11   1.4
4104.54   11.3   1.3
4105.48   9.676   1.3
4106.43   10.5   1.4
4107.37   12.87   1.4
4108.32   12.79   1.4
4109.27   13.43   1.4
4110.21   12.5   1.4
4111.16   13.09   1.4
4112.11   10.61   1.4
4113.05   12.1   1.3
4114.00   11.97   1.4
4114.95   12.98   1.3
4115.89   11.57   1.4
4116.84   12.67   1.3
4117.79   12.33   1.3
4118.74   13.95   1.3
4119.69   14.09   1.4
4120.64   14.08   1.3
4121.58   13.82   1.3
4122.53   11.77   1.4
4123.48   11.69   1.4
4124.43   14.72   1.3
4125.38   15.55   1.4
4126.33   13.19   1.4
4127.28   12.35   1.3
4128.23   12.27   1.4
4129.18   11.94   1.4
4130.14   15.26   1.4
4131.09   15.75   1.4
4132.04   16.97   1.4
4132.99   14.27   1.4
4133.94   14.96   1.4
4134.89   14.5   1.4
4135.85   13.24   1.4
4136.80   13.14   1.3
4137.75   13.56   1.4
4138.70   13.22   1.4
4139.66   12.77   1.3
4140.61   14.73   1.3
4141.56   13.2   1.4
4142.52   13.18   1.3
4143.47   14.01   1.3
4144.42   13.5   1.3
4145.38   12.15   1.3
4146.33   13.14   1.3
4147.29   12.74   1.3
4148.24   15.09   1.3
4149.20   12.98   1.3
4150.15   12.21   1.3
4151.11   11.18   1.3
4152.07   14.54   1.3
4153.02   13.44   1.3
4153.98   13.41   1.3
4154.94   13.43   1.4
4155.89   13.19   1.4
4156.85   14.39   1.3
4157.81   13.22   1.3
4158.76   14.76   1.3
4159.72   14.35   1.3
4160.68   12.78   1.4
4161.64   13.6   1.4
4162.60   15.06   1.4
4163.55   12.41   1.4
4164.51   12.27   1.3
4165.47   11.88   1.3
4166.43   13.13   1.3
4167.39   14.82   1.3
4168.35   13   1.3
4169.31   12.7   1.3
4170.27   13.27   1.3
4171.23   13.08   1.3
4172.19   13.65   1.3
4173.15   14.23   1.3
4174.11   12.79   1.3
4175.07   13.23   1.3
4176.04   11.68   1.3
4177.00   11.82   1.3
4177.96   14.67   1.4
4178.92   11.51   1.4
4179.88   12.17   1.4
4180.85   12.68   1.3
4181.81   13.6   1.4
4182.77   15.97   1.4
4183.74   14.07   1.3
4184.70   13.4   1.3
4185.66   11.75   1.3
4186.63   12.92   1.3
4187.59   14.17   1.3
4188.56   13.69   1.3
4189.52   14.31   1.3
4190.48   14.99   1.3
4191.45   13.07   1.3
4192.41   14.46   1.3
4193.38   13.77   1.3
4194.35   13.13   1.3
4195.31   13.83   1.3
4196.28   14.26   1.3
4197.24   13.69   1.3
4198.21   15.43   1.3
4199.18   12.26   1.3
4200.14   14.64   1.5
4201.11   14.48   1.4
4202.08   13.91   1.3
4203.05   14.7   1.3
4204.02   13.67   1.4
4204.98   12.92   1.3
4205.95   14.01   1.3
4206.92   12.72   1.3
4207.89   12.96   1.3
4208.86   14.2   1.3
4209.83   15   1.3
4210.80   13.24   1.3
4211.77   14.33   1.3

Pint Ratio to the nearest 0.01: 0.95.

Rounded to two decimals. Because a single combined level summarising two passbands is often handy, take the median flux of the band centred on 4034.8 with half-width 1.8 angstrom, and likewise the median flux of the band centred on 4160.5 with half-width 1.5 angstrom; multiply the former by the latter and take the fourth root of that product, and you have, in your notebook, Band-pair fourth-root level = 3.64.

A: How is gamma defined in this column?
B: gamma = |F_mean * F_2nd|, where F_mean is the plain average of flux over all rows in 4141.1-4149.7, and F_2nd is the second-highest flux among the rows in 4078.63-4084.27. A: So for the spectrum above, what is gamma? 197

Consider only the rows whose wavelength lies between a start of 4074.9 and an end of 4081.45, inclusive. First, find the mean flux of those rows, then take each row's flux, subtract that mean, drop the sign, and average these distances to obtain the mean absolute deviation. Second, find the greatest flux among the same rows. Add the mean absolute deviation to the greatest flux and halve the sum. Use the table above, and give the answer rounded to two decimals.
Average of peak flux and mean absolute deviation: 7.84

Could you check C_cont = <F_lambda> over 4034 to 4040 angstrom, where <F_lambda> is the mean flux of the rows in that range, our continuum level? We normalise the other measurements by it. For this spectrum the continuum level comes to 13.6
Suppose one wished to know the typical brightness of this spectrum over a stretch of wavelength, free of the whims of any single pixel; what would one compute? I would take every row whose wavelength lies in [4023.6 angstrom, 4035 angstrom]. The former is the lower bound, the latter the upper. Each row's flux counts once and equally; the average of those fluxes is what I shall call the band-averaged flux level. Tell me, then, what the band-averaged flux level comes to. 12.8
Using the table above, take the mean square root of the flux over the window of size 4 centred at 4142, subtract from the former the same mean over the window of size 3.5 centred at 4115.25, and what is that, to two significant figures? 0.21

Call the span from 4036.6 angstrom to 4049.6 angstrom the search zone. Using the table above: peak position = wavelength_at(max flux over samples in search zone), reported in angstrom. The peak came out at 4048.22 angstrom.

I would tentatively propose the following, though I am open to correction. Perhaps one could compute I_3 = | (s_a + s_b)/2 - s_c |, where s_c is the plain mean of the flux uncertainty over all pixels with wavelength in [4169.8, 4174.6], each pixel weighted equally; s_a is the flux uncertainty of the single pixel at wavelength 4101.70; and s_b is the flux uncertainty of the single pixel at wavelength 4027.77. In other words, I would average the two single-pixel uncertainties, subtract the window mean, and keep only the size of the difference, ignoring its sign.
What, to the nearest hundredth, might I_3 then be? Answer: 0.15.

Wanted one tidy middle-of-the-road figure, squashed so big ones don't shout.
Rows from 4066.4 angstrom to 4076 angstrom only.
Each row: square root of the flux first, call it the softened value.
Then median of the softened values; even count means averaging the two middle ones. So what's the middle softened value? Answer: 3.69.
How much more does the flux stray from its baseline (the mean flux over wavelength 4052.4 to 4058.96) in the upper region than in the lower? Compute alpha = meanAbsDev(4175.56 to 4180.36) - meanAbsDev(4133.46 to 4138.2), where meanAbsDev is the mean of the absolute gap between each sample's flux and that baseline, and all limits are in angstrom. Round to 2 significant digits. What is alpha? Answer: 1.1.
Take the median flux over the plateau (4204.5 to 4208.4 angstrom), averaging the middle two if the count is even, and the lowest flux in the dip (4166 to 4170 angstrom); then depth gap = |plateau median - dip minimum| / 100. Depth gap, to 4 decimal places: 0.0024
